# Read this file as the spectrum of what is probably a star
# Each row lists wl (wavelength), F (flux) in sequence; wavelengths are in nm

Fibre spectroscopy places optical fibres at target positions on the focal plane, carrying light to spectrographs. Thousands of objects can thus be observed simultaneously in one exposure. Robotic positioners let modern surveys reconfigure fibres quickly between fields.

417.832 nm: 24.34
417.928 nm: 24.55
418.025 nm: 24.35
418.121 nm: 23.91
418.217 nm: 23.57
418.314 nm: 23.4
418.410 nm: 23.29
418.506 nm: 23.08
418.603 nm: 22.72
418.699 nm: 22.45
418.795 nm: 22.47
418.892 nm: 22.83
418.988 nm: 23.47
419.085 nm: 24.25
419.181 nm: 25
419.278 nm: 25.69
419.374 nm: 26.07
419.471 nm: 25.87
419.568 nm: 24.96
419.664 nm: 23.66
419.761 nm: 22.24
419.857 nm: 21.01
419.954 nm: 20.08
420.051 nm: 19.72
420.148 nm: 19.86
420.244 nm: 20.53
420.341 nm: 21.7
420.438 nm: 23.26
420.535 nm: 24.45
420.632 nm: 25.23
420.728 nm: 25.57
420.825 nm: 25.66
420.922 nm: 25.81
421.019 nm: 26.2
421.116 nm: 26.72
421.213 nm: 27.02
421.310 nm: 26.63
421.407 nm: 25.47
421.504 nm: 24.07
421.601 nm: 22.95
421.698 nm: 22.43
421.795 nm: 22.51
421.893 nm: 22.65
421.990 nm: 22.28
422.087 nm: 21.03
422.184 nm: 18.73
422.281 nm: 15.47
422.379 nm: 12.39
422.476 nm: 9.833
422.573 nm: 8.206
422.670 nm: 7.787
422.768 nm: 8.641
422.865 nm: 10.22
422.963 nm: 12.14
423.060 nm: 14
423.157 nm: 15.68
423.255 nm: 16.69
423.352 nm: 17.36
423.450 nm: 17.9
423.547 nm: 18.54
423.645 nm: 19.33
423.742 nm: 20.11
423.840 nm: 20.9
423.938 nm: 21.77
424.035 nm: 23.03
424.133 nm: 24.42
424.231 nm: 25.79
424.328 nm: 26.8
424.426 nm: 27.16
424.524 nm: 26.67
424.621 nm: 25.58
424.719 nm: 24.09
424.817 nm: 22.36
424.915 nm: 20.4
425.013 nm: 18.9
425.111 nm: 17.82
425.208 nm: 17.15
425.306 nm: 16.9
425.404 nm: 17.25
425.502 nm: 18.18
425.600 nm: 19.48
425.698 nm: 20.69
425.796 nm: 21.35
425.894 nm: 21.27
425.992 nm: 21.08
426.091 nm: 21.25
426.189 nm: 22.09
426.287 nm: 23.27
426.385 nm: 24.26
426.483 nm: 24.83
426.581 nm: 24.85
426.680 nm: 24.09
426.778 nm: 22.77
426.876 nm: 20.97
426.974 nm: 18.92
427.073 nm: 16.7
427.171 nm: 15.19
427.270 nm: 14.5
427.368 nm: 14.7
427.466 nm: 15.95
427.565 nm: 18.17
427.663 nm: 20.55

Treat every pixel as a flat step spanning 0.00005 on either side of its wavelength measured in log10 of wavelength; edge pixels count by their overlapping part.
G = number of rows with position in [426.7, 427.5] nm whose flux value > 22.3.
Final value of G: 1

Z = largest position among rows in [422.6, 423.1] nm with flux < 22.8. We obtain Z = 423.060 nm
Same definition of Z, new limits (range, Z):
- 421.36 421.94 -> 421.893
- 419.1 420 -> 419.954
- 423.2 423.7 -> 423.645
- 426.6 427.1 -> 427.073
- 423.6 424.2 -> 423.938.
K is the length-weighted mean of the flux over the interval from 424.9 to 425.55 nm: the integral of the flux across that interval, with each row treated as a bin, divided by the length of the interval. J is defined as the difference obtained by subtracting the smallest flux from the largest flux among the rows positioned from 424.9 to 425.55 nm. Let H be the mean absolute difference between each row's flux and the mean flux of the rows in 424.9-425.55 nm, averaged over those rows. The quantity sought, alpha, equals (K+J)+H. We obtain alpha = 22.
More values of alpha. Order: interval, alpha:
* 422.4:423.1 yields 18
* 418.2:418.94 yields 24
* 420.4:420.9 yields 28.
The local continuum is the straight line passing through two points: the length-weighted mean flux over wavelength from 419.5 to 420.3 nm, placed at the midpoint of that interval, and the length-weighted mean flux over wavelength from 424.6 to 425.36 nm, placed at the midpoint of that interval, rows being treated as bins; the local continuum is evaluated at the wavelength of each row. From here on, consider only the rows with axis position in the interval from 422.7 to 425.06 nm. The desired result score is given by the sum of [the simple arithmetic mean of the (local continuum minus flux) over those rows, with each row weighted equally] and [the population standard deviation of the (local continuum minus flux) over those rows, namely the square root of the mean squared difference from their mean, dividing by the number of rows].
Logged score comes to 6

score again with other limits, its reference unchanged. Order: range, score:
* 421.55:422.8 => 10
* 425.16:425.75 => 3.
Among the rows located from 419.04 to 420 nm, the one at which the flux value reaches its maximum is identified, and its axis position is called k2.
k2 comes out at 419.374 nm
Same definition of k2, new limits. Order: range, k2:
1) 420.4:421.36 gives 421.213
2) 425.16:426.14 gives 425.796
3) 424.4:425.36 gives 424.426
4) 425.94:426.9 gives 426.581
